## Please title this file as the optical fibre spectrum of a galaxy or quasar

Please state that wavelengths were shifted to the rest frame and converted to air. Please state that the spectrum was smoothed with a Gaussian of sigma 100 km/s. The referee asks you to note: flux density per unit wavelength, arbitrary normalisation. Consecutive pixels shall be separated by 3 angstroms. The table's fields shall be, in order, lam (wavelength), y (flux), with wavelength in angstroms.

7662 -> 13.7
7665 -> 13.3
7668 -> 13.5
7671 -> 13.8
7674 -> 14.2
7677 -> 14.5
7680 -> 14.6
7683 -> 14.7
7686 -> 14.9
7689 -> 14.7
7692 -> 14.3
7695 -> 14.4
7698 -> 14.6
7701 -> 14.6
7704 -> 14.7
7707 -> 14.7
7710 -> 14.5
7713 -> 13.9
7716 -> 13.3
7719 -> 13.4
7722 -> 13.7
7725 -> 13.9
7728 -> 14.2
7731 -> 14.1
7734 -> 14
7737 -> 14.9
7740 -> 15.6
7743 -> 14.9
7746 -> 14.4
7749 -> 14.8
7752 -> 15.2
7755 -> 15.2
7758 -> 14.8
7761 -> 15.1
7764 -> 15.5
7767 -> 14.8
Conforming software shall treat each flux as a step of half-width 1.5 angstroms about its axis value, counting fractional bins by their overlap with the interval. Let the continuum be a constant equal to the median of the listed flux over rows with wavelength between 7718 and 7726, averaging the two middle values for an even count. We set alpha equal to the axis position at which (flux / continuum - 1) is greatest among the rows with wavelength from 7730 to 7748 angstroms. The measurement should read 7740 angstroms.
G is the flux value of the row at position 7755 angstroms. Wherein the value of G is 15.2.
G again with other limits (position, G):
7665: 13.3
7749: 14.8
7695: 14.4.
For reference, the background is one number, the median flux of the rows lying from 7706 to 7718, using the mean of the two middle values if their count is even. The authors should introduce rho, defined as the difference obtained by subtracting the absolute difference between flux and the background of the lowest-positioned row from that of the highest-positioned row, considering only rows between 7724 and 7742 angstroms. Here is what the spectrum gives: 1.1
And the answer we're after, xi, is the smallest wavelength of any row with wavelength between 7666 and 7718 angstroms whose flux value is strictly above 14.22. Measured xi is 7677 angstroms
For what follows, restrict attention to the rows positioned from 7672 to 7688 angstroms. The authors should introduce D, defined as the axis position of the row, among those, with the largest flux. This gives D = 7686 angstroms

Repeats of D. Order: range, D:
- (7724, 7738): 7737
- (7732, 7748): 7740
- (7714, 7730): 7728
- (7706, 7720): 7707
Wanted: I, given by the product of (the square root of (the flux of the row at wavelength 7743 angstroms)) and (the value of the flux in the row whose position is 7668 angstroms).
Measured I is 52.1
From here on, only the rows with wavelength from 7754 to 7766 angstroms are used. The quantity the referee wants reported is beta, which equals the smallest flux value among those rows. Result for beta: 14.8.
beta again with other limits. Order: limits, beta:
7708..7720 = 13.3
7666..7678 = 13.5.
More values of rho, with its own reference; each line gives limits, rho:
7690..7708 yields 0.4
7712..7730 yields -0.3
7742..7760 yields -0.1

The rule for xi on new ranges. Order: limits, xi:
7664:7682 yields 7677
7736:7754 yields 7737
